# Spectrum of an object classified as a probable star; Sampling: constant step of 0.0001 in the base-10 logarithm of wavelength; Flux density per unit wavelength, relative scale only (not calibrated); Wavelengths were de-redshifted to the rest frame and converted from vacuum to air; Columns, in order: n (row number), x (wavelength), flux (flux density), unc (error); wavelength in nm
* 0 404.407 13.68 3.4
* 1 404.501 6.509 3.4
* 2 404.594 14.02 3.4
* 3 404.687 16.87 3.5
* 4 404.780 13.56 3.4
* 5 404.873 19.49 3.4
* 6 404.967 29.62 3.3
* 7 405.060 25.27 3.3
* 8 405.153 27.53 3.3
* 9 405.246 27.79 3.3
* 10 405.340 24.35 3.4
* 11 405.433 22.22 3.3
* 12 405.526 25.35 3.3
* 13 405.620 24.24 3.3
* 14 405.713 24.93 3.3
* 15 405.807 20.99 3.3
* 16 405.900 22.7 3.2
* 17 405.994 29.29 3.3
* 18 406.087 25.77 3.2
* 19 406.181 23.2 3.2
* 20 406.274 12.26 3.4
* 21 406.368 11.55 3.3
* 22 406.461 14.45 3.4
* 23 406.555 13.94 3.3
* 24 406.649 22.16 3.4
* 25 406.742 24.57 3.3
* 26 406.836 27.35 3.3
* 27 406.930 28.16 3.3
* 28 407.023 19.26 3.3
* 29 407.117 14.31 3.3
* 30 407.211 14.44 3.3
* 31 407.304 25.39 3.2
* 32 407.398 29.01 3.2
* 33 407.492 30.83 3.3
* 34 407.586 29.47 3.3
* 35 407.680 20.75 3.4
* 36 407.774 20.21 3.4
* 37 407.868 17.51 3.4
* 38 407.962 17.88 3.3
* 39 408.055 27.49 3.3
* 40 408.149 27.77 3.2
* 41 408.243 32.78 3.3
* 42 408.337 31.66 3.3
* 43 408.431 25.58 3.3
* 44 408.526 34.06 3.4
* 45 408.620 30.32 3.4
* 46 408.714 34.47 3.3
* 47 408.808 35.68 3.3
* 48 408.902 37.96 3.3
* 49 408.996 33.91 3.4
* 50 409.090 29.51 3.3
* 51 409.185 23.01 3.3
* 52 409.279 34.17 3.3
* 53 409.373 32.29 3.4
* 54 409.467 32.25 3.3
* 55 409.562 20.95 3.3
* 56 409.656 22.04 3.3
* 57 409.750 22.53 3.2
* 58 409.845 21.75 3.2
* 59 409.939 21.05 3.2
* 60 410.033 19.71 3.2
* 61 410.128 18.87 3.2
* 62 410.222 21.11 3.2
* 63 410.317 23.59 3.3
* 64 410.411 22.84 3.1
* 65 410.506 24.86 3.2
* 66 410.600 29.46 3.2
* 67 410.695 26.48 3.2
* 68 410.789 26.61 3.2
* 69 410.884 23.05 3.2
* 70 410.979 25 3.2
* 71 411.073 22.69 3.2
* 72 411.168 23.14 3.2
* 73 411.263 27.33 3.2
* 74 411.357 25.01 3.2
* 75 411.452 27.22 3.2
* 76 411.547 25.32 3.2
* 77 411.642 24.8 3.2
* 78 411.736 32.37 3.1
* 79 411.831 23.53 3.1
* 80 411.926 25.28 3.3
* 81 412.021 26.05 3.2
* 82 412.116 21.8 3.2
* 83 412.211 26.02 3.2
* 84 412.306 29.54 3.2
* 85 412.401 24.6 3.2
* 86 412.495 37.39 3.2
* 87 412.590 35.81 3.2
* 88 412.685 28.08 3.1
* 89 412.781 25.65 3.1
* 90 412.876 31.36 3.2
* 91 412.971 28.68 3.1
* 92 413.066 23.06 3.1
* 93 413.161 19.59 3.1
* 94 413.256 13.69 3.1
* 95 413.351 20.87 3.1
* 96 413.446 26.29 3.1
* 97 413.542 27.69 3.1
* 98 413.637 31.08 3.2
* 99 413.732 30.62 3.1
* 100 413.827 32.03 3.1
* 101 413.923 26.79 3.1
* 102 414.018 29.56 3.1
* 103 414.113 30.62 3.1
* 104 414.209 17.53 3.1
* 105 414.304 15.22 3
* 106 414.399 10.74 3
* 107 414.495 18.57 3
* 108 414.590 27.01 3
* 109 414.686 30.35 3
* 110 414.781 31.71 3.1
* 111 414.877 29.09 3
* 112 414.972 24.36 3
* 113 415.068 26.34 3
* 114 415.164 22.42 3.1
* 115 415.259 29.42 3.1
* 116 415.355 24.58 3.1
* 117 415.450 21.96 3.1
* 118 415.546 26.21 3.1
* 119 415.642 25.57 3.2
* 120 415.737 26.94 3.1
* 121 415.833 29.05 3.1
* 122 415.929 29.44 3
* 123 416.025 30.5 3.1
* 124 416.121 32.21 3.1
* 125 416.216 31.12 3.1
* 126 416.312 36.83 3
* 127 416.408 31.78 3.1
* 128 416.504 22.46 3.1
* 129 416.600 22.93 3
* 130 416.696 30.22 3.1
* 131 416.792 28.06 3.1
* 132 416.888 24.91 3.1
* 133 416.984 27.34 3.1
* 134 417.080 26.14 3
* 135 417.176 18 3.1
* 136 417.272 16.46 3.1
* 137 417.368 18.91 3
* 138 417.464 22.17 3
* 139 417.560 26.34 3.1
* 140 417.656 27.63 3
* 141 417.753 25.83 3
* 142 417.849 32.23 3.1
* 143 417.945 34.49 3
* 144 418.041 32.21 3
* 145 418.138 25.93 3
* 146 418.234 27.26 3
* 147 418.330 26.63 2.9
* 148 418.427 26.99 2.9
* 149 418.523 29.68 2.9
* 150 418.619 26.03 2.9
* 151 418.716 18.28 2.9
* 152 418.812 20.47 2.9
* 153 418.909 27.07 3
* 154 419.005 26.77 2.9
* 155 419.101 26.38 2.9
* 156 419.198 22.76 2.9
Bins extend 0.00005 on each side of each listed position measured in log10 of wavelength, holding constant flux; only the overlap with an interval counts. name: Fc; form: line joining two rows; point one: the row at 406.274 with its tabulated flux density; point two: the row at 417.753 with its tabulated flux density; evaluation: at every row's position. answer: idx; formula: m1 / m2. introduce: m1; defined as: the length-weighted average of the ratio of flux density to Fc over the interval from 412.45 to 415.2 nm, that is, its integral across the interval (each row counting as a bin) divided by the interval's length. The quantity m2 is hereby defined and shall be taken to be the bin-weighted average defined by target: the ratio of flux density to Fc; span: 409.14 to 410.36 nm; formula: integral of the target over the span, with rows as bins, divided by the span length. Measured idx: 0.83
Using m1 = 1.23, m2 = 1.5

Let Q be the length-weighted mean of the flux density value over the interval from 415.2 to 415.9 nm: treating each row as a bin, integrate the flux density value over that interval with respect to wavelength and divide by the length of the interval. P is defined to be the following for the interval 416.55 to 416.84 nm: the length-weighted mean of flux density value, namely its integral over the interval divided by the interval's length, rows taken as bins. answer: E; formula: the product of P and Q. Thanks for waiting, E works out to 710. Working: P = 27.0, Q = 26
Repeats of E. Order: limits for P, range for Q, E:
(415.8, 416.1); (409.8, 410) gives 638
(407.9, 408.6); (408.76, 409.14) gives 958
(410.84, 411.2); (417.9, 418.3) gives 700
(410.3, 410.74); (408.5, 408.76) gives 841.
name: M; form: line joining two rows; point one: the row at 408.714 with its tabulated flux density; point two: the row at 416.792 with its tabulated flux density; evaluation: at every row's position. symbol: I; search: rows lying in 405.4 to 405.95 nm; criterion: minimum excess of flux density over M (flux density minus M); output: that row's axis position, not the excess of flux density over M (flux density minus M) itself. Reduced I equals 405.807 nm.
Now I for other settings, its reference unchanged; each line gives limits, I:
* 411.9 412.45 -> 412.116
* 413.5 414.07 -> 413.923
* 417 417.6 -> 417.272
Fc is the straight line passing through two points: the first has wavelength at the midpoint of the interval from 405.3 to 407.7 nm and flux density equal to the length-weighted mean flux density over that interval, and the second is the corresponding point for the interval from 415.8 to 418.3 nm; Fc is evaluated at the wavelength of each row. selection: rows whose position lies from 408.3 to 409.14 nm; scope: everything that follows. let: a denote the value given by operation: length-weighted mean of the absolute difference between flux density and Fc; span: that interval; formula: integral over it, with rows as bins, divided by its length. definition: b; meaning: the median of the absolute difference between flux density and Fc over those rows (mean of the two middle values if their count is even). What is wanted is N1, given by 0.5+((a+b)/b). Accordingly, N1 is 2.38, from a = 9.2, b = 10.4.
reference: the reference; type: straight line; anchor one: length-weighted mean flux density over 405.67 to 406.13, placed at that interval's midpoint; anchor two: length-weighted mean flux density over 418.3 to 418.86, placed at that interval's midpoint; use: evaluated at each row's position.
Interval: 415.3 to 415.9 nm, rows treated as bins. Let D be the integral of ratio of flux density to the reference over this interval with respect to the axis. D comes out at 0.63 nm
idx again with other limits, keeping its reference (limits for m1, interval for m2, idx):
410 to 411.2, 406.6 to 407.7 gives 0.76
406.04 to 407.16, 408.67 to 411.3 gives 0.98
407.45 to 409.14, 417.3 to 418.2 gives 1.87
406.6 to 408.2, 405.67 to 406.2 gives 0.83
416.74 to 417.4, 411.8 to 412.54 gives 0.66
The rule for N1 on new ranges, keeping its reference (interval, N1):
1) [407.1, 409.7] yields 2.50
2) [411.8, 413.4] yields 2.84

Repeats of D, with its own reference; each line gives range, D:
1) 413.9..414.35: 0.44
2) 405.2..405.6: 0.40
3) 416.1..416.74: 0.77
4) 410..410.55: 0.49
